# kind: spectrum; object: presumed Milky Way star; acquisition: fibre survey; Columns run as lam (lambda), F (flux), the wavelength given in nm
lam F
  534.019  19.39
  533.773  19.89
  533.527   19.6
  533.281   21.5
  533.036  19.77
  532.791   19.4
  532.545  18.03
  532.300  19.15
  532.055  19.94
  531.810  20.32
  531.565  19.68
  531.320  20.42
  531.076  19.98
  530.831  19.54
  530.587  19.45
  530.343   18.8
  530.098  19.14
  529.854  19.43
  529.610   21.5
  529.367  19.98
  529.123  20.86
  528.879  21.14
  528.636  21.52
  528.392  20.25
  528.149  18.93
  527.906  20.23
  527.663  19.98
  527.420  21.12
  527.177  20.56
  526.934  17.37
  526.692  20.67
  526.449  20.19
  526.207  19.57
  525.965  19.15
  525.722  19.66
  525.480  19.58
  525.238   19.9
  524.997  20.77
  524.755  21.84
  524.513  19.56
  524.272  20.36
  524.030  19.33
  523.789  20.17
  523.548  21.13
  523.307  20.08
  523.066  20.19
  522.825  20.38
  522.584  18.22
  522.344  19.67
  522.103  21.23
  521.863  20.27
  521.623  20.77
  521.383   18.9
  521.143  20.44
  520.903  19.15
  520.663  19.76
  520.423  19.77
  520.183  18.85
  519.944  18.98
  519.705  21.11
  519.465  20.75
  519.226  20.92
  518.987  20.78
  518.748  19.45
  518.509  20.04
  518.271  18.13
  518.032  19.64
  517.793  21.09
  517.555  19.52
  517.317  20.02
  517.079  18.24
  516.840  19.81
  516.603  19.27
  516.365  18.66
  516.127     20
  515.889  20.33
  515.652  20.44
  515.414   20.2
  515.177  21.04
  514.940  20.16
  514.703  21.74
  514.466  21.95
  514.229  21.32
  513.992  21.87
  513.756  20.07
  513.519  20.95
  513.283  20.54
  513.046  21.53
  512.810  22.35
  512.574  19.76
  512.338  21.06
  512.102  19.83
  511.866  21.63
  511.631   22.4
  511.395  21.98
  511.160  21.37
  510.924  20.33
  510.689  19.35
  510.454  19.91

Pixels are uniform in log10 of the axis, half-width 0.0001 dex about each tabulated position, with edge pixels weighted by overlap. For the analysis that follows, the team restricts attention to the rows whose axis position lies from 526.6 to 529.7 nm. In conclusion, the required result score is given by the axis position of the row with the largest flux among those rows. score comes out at 528.636 nm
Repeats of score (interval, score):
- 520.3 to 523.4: 522.103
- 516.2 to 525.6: 524.755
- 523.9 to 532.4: 524.755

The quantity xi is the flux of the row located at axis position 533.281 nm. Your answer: 21.5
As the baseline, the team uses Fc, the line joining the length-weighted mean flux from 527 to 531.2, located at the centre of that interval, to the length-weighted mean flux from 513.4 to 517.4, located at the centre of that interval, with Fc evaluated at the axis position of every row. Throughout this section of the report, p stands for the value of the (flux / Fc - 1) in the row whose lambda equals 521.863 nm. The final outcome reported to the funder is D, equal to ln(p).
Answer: -6.5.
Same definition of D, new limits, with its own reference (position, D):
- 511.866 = -2.8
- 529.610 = -2.7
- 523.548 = -3.1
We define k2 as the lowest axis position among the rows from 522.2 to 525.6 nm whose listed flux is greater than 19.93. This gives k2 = 522.825 nm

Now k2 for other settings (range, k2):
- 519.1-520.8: 519.226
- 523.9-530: 524.272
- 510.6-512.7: 510.924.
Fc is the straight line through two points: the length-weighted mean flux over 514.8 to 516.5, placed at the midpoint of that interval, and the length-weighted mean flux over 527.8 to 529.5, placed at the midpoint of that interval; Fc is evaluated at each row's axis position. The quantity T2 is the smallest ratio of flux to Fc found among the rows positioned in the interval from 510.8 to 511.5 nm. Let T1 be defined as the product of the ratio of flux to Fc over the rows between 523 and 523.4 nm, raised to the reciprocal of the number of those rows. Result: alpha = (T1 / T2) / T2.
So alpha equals 0.96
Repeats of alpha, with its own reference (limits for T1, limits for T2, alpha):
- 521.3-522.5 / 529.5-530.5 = 1.18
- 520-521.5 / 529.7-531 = 1.14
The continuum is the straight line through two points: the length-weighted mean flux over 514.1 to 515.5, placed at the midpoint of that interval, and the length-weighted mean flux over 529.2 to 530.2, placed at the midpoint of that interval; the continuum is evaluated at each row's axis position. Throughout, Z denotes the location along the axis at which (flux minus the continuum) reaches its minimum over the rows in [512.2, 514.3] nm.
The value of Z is 512.574 nm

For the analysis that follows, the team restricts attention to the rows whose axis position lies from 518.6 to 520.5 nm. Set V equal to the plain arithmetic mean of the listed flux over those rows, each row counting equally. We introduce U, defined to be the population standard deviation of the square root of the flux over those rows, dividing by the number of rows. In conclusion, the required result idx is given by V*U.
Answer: 1.93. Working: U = 0.096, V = 20.1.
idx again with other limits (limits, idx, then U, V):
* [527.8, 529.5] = 1.80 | 0.088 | 20.4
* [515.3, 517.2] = 1.70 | 0.087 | 19.6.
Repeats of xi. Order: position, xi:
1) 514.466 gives 21.95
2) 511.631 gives 22.4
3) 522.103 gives 21.23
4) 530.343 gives 18.8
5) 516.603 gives 19.27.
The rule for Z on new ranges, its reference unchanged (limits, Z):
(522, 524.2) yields 522.584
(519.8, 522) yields 520.183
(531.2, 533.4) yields 532.545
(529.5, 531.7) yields 530.343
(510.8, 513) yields 512.574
